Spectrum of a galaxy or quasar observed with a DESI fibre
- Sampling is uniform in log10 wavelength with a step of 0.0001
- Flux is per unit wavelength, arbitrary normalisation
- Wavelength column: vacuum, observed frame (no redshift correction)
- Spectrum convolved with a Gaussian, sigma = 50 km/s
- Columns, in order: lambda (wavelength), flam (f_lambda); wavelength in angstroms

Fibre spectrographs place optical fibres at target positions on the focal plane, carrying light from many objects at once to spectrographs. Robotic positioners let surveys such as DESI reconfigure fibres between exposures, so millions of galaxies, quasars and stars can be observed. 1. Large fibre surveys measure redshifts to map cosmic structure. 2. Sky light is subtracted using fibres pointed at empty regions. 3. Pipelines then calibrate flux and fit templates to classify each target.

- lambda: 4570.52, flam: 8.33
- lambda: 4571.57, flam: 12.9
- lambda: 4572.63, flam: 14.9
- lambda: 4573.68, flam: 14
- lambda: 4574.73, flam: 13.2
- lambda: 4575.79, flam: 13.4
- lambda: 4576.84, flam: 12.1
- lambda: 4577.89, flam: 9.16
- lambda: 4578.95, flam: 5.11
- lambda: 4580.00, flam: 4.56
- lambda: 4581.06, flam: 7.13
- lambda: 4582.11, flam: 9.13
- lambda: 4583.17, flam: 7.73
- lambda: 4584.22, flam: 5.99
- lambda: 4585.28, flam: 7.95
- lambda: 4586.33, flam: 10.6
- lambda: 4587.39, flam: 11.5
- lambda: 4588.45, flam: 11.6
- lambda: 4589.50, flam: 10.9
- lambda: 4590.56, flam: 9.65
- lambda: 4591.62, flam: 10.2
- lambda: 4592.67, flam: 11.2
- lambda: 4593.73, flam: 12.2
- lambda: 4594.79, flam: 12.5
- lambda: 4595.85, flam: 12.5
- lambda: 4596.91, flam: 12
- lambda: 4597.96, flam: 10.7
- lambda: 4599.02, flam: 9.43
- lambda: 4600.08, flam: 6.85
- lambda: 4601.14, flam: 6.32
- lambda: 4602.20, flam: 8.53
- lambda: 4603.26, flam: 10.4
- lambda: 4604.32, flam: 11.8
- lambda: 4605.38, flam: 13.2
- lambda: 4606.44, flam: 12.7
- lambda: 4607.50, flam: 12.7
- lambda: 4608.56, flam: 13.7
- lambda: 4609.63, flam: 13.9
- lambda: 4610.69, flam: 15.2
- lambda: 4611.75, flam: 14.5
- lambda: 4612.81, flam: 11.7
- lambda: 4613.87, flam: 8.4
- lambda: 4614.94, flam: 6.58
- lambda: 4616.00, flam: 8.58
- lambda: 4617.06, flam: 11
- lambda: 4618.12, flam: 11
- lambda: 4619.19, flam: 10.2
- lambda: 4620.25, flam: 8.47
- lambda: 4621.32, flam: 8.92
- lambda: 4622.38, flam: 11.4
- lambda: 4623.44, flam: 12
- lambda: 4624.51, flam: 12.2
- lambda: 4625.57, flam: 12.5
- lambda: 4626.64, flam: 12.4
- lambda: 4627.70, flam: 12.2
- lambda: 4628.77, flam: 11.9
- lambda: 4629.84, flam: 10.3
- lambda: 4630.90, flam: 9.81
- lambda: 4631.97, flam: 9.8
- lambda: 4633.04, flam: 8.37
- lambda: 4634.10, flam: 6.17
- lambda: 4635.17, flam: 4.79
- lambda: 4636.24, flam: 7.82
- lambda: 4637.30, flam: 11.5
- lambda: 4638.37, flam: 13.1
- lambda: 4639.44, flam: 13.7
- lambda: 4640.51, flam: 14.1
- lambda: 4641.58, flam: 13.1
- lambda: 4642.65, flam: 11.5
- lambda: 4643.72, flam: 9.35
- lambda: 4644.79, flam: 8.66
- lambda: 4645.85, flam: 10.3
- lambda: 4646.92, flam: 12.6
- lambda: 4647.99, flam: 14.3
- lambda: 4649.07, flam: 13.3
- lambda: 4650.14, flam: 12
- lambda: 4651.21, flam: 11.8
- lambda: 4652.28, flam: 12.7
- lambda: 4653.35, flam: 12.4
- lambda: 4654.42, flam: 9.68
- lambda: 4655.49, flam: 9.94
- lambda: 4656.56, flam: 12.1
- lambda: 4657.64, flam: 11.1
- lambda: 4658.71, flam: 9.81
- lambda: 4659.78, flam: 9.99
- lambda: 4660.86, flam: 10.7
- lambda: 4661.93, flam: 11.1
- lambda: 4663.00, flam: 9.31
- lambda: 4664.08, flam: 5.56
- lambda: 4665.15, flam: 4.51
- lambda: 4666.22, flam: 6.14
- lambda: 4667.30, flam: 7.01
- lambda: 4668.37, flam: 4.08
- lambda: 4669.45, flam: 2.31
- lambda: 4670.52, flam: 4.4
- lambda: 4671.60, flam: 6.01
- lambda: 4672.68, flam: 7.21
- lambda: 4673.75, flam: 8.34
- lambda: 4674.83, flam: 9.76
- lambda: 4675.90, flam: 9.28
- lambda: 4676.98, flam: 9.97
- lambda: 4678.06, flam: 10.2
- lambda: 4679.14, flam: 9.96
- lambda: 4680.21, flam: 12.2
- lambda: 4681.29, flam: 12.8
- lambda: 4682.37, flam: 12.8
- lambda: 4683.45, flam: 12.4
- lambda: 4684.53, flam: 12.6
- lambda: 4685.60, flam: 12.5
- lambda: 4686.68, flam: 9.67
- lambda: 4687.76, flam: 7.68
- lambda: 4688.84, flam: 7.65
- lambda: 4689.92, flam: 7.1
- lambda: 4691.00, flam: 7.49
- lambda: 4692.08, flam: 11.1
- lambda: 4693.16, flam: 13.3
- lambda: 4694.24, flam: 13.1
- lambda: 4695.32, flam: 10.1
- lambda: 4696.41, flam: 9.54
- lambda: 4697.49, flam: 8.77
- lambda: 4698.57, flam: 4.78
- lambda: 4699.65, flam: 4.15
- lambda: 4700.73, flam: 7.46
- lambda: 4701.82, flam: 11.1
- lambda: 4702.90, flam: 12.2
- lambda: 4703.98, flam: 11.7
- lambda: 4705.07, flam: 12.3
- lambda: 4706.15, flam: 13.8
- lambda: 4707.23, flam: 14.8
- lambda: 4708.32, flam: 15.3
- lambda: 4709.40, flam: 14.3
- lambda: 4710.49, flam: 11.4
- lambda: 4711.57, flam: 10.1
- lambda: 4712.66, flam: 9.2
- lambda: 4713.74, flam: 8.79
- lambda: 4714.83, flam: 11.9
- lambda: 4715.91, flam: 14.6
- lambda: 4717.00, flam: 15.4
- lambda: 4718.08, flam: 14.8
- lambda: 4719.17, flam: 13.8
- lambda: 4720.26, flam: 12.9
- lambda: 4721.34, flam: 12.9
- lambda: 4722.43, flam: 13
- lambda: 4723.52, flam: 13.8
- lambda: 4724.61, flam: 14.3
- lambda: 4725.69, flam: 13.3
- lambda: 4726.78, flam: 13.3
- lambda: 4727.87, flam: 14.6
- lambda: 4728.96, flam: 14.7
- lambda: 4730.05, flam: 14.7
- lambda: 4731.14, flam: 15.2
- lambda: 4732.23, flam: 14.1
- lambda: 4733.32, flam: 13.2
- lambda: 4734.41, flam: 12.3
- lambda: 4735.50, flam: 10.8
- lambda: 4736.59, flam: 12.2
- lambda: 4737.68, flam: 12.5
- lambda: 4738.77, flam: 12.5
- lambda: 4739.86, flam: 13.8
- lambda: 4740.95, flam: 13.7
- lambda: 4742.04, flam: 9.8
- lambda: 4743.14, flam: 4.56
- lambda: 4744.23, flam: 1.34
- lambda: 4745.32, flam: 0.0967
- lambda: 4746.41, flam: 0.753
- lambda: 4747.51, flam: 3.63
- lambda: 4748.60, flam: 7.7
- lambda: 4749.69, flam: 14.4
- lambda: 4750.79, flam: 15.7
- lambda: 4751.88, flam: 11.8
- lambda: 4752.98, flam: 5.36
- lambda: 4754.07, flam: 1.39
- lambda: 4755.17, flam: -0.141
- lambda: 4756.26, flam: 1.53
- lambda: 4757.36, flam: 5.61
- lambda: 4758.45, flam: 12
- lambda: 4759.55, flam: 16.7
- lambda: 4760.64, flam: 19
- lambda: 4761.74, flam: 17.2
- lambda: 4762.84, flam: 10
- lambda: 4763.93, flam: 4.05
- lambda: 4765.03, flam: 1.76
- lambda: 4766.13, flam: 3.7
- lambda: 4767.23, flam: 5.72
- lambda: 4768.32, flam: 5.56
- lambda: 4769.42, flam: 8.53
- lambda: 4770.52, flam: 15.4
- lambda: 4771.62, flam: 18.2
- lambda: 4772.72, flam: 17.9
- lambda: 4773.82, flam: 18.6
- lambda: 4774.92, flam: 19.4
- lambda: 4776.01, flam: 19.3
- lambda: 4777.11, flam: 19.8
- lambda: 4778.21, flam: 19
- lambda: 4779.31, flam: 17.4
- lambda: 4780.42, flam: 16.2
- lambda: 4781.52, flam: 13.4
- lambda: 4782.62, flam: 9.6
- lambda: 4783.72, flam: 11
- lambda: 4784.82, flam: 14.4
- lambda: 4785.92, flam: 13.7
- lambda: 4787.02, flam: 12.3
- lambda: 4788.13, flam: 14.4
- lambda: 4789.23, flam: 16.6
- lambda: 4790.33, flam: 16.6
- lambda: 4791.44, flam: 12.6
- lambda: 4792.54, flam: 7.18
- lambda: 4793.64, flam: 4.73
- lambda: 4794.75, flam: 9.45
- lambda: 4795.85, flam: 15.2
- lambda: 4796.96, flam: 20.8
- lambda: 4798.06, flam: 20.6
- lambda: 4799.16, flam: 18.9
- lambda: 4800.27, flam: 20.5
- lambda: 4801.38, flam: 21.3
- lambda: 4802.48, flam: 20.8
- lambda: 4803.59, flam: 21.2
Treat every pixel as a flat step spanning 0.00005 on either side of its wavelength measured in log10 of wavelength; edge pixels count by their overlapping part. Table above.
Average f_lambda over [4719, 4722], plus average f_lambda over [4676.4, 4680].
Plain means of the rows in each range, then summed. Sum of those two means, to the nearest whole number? 23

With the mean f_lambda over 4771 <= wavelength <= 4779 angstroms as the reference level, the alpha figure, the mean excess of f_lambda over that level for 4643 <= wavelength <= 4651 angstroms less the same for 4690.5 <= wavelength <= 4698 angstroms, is 1.0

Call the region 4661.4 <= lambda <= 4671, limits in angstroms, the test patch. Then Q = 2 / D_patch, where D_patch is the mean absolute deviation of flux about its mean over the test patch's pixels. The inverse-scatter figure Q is 1.0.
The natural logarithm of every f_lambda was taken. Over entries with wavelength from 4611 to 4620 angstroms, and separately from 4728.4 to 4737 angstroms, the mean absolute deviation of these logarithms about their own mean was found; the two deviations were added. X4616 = 0.28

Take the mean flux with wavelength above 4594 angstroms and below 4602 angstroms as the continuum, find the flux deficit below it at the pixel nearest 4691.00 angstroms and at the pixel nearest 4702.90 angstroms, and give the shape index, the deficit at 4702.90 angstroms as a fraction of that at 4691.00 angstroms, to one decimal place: -0.8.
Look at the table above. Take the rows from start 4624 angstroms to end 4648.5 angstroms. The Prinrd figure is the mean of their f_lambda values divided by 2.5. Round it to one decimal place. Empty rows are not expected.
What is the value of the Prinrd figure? 4.4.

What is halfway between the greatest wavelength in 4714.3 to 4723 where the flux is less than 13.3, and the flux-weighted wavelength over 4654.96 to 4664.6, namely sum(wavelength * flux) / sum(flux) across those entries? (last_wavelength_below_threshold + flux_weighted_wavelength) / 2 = 4691.0 angstroms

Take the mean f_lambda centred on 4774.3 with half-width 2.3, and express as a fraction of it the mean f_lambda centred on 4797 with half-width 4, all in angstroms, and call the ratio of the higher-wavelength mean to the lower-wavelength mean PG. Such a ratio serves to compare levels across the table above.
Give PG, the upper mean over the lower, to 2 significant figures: 0.84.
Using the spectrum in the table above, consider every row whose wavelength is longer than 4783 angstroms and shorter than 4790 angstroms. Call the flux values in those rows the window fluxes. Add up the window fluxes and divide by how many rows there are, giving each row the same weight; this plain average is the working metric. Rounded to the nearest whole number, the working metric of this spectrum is 14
